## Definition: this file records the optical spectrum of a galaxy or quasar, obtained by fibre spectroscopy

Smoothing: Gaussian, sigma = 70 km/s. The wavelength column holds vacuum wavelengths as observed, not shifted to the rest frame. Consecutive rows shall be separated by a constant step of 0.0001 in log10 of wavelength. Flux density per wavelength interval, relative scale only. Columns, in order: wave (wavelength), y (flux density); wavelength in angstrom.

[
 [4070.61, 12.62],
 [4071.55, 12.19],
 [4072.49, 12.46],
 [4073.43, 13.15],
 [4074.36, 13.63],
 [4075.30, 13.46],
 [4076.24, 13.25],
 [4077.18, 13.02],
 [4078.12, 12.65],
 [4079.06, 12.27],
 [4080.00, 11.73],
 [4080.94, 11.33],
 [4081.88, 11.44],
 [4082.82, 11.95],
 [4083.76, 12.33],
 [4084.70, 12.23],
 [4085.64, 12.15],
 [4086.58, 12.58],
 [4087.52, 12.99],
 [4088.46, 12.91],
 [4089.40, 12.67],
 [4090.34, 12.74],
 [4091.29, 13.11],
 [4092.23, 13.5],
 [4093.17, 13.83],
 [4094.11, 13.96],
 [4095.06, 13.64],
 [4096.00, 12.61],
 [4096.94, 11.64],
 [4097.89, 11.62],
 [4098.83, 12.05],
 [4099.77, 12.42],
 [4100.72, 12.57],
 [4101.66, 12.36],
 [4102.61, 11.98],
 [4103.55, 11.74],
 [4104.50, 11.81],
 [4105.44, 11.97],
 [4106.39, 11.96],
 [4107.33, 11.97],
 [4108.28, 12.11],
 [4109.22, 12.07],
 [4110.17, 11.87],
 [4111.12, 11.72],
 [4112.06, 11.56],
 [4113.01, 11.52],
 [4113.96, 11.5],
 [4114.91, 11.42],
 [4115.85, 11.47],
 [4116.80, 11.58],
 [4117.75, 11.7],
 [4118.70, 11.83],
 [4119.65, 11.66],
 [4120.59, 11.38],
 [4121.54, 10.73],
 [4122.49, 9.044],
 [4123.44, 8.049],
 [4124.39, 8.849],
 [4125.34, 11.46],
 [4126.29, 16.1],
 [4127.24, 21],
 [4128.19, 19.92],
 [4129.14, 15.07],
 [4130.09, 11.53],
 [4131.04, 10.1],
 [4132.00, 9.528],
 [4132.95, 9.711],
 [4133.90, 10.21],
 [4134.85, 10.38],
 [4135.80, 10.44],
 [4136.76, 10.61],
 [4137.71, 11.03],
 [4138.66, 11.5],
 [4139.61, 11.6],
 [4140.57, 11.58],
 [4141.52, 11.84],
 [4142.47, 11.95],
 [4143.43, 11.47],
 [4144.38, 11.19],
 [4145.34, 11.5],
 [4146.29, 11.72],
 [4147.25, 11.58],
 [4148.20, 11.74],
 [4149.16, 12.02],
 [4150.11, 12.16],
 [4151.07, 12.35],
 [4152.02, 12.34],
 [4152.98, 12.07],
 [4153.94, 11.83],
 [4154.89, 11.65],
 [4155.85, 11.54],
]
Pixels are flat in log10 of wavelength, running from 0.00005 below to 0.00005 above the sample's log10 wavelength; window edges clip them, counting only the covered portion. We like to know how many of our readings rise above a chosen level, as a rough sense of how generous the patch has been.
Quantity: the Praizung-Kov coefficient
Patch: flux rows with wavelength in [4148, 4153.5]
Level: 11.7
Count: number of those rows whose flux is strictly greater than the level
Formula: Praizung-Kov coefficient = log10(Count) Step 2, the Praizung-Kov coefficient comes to 0.78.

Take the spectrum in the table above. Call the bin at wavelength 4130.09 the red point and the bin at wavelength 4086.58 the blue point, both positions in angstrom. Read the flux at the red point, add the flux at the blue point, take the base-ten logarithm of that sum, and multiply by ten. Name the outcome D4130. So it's 13.8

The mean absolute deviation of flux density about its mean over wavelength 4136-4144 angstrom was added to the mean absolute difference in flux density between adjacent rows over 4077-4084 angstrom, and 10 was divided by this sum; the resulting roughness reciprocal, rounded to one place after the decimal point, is 14.3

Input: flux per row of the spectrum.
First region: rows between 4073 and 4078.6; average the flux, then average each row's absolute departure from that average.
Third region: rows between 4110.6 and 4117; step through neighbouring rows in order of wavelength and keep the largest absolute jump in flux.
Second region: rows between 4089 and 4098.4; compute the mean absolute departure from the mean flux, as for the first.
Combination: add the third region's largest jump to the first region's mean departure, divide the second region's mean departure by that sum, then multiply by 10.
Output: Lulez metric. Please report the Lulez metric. 16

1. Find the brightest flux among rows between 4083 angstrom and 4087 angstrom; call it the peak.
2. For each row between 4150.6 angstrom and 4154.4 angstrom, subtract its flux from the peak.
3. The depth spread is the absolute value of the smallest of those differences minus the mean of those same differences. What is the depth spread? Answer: 0.2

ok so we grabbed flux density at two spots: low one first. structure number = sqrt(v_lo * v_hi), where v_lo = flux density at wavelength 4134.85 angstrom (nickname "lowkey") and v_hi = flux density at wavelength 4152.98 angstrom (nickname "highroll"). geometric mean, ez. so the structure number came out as 11.2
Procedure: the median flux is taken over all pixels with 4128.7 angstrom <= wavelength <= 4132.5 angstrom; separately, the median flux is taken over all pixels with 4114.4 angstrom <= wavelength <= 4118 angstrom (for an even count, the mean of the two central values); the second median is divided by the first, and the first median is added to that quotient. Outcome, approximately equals 11.9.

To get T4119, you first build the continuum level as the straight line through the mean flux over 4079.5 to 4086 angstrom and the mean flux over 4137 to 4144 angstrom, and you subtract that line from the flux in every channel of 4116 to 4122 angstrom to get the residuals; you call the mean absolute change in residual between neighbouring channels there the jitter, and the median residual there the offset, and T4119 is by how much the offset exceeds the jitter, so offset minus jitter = -0.3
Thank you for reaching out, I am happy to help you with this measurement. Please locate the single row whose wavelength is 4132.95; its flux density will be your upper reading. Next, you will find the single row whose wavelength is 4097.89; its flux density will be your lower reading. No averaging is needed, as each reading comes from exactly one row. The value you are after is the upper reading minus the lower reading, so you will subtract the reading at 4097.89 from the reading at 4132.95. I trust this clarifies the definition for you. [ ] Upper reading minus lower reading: -1.9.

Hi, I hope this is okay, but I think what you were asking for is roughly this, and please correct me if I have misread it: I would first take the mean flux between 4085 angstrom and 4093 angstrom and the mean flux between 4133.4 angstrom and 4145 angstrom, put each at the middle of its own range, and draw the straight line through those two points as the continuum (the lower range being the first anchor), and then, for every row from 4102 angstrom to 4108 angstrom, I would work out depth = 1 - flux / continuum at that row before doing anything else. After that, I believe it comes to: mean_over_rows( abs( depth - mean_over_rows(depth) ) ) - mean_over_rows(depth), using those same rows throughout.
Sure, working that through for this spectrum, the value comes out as -0.023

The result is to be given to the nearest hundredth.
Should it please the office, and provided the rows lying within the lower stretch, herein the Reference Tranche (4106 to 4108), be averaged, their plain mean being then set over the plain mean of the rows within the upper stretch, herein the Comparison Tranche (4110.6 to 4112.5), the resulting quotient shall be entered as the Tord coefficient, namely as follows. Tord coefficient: 1.03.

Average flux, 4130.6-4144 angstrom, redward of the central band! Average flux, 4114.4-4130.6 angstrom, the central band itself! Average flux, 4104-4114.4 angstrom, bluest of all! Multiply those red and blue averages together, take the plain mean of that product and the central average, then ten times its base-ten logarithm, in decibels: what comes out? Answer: 18.5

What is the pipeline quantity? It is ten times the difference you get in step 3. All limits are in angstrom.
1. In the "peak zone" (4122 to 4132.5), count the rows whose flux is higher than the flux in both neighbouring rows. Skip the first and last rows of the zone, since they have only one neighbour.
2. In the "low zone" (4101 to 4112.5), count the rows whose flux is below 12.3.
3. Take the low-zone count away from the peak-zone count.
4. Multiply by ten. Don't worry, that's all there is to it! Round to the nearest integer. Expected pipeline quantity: -100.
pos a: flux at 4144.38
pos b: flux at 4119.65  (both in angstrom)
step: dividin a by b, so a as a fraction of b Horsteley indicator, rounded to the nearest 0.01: 0.96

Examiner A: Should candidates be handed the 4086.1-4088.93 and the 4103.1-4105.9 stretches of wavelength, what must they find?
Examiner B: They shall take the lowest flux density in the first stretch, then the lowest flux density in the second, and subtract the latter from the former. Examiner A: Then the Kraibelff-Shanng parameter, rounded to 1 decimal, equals 0.8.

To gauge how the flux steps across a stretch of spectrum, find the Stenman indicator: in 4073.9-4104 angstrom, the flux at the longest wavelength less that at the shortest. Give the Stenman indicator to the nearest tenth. -1.9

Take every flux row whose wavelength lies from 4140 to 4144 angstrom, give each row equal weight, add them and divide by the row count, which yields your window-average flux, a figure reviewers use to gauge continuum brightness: 11.7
